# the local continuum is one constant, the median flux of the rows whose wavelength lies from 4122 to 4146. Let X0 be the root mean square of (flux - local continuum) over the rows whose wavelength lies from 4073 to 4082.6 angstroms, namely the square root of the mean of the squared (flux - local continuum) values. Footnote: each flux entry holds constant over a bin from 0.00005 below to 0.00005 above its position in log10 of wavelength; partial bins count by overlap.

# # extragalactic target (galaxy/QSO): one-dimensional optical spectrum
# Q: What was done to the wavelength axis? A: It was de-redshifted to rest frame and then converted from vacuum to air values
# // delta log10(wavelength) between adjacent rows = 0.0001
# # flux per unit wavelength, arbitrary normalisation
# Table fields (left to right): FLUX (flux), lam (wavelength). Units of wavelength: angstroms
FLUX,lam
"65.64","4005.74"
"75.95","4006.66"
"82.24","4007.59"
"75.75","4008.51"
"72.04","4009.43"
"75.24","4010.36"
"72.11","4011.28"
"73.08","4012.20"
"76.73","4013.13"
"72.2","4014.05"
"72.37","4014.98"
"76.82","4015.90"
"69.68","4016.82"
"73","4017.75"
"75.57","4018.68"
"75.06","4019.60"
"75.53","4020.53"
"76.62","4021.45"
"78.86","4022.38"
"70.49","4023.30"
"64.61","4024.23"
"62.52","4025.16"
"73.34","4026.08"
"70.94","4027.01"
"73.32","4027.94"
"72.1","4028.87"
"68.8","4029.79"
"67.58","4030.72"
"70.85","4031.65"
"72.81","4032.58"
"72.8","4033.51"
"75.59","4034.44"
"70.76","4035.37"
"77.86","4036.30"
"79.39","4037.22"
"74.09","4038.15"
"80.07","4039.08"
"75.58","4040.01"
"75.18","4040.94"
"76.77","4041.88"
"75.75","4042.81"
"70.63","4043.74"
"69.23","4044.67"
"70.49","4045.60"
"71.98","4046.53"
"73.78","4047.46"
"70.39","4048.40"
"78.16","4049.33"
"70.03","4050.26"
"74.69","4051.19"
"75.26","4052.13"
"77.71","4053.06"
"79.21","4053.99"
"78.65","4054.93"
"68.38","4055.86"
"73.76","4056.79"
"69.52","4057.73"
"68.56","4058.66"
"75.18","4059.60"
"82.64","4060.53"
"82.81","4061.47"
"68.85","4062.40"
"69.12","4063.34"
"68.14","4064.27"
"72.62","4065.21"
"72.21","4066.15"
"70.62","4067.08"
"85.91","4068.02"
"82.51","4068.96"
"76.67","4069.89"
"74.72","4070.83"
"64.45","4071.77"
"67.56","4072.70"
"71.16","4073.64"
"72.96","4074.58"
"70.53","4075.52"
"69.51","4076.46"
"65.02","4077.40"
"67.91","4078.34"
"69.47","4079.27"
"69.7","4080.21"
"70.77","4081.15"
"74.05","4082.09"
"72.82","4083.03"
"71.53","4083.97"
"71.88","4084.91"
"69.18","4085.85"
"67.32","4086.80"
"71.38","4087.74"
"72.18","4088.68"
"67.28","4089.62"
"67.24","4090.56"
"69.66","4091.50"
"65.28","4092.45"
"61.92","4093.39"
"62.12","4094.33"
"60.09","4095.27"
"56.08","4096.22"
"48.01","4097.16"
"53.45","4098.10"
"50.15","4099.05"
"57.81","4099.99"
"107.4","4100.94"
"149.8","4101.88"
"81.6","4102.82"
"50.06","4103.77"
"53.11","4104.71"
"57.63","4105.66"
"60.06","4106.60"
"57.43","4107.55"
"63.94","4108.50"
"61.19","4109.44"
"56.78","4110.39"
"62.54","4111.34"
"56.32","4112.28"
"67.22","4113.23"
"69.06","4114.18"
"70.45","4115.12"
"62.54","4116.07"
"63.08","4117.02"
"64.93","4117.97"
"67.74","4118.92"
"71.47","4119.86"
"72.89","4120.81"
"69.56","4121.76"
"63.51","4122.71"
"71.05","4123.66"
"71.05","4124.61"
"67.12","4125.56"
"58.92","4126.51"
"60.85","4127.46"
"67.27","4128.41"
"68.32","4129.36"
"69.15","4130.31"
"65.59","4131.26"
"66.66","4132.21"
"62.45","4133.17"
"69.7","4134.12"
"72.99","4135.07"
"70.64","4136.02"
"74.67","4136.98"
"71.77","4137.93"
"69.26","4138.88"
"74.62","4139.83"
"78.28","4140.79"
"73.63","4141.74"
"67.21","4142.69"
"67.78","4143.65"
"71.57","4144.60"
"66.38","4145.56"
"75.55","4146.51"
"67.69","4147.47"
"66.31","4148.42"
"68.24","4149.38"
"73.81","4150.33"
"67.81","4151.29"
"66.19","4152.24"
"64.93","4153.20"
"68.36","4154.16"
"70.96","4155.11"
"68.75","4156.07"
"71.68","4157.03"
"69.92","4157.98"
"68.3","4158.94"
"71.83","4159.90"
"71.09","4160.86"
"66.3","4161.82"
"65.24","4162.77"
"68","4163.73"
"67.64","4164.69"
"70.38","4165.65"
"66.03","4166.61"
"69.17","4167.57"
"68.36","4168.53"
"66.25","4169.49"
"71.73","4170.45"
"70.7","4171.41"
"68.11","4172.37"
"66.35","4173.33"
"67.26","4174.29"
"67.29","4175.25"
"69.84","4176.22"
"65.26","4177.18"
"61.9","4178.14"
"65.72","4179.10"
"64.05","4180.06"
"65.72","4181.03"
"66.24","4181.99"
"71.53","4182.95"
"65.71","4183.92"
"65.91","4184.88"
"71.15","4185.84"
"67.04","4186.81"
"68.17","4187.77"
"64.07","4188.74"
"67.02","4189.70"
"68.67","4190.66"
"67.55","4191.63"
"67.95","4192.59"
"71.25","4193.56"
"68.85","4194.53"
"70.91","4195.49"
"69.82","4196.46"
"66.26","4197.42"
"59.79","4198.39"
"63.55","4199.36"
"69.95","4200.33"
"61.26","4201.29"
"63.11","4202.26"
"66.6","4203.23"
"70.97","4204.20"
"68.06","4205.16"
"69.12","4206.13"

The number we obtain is 2.6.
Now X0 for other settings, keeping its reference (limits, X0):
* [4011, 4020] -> 5.0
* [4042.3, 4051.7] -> 4.4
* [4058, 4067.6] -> 6.6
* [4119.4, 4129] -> 4.9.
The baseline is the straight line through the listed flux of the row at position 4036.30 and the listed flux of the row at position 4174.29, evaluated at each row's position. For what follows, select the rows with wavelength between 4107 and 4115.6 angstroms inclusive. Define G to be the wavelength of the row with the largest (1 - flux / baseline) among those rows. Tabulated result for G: 4112.28 angstroms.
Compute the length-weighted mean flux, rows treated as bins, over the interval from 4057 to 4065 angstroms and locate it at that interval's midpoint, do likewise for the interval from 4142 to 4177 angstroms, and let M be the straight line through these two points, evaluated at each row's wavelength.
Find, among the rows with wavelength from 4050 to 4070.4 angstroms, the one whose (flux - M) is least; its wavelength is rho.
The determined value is 4055.86 angstroms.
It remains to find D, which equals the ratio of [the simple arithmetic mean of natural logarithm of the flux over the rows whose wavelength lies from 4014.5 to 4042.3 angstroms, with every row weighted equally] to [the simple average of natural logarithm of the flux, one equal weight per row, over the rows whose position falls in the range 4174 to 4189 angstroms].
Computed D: 1.02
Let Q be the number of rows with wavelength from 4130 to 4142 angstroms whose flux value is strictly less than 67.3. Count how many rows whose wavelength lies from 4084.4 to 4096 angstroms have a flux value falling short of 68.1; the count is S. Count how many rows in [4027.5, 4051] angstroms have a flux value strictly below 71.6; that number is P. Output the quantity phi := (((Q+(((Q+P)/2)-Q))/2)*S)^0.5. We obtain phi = 4.6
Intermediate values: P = 9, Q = 3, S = 7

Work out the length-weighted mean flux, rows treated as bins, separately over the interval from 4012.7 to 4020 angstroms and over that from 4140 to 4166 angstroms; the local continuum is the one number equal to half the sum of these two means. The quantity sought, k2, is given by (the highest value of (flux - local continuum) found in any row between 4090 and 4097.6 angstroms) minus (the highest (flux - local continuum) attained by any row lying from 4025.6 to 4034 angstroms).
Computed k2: -4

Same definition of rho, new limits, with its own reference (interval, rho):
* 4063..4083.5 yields 4071.77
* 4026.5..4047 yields 4030.72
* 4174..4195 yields 4178.14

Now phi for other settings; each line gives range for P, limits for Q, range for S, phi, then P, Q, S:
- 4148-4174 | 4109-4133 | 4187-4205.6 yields 10.2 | 23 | 15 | 11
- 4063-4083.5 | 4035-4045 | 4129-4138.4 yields 3.1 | 13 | 0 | 3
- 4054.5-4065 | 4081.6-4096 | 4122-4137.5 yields 4.9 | 6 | 6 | 8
